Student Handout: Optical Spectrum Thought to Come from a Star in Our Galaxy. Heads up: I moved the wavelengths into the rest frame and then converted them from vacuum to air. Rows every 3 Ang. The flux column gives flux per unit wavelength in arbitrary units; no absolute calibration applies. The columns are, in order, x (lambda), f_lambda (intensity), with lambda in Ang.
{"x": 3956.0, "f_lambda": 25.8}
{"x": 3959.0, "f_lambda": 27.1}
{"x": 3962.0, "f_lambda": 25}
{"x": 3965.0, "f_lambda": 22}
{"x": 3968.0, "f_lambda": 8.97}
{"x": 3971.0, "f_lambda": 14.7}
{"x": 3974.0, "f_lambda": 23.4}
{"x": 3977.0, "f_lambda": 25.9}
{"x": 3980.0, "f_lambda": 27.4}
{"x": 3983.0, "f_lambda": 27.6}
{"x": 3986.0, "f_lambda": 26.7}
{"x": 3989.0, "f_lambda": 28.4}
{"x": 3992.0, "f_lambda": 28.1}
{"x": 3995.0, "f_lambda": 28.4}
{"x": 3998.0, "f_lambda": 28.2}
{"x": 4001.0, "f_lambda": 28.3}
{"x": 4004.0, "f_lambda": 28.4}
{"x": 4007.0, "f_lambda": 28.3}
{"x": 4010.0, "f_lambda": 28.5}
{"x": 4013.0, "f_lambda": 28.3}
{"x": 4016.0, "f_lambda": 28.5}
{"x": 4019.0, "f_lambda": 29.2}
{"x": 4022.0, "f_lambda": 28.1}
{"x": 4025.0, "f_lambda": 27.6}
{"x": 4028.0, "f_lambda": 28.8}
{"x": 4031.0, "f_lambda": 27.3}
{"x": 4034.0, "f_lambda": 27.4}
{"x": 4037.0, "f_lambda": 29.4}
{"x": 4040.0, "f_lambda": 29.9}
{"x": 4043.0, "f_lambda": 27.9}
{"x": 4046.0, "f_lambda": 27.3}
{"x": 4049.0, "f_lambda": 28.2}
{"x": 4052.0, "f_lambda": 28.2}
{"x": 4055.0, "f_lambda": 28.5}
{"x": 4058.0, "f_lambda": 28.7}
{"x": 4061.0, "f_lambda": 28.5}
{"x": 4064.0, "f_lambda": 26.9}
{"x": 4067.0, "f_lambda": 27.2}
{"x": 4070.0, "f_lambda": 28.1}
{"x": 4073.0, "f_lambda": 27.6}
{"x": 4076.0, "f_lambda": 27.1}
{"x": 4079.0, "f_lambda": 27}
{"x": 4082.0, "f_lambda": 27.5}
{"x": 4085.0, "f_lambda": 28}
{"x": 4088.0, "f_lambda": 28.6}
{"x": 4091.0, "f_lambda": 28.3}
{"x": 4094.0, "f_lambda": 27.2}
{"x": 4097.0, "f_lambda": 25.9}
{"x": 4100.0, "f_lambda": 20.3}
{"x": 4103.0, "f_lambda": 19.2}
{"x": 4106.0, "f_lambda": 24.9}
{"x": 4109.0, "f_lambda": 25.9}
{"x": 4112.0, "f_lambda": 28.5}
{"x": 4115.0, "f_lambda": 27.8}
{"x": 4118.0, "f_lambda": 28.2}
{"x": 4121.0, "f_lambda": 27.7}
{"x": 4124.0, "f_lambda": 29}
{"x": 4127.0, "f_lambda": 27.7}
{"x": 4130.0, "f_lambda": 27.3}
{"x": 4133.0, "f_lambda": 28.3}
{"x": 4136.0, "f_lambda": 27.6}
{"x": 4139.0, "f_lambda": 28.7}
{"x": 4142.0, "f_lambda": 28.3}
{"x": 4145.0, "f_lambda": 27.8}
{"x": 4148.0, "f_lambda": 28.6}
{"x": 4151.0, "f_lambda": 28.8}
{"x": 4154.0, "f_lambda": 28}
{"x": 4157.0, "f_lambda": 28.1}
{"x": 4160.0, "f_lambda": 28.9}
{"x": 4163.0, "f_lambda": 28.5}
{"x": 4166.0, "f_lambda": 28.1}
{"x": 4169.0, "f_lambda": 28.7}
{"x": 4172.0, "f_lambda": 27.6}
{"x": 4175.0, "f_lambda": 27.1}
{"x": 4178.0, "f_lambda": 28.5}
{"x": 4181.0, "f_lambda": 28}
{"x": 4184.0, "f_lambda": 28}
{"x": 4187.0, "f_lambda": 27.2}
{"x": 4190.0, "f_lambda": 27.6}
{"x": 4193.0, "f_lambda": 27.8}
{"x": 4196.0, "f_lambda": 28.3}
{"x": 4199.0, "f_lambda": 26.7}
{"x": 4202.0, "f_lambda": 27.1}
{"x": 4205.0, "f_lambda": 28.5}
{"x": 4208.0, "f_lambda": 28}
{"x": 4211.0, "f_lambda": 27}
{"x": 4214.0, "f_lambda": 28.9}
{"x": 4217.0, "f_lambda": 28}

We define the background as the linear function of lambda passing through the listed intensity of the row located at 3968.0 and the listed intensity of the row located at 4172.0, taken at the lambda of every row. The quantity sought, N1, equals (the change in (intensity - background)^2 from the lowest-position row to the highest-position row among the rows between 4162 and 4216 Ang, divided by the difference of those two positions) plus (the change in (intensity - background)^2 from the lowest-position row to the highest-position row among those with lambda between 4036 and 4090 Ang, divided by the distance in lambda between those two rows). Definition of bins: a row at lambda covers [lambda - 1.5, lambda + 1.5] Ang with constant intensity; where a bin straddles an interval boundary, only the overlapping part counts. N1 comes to -2.4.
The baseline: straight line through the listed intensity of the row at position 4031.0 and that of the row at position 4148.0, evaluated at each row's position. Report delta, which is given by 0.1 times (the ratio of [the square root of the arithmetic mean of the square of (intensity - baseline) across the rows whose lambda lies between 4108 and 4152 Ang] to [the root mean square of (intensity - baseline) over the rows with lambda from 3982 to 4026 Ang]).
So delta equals 0.06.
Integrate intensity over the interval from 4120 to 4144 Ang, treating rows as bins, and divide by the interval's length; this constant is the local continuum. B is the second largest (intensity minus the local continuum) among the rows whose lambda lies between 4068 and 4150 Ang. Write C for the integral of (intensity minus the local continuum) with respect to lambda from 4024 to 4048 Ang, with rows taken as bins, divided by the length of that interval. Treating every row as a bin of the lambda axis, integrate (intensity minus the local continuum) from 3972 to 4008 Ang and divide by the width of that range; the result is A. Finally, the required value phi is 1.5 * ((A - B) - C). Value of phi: -2.4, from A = -0.84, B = 0.62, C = 0.14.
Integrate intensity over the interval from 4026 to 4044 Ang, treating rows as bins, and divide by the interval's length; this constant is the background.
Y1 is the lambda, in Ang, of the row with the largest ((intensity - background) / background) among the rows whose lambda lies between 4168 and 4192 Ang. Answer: 4169.0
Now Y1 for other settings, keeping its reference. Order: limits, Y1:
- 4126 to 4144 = 4139.0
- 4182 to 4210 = 4205.0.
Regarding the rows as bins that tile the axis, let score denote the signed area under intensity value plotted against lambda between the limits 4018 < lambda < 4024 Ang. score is 171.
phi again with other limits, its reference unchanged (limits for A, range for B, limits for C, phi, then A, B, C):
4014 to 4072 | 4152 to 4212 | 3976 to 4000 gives -0.1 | 0.11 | 0.62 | -0.44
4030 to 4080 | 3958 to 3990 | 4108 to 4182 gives 0.5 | -0.11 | -0.48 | 0.01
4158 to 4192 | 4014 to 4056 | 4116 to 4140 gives -2.0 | -0.06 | 1.32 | -0.03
